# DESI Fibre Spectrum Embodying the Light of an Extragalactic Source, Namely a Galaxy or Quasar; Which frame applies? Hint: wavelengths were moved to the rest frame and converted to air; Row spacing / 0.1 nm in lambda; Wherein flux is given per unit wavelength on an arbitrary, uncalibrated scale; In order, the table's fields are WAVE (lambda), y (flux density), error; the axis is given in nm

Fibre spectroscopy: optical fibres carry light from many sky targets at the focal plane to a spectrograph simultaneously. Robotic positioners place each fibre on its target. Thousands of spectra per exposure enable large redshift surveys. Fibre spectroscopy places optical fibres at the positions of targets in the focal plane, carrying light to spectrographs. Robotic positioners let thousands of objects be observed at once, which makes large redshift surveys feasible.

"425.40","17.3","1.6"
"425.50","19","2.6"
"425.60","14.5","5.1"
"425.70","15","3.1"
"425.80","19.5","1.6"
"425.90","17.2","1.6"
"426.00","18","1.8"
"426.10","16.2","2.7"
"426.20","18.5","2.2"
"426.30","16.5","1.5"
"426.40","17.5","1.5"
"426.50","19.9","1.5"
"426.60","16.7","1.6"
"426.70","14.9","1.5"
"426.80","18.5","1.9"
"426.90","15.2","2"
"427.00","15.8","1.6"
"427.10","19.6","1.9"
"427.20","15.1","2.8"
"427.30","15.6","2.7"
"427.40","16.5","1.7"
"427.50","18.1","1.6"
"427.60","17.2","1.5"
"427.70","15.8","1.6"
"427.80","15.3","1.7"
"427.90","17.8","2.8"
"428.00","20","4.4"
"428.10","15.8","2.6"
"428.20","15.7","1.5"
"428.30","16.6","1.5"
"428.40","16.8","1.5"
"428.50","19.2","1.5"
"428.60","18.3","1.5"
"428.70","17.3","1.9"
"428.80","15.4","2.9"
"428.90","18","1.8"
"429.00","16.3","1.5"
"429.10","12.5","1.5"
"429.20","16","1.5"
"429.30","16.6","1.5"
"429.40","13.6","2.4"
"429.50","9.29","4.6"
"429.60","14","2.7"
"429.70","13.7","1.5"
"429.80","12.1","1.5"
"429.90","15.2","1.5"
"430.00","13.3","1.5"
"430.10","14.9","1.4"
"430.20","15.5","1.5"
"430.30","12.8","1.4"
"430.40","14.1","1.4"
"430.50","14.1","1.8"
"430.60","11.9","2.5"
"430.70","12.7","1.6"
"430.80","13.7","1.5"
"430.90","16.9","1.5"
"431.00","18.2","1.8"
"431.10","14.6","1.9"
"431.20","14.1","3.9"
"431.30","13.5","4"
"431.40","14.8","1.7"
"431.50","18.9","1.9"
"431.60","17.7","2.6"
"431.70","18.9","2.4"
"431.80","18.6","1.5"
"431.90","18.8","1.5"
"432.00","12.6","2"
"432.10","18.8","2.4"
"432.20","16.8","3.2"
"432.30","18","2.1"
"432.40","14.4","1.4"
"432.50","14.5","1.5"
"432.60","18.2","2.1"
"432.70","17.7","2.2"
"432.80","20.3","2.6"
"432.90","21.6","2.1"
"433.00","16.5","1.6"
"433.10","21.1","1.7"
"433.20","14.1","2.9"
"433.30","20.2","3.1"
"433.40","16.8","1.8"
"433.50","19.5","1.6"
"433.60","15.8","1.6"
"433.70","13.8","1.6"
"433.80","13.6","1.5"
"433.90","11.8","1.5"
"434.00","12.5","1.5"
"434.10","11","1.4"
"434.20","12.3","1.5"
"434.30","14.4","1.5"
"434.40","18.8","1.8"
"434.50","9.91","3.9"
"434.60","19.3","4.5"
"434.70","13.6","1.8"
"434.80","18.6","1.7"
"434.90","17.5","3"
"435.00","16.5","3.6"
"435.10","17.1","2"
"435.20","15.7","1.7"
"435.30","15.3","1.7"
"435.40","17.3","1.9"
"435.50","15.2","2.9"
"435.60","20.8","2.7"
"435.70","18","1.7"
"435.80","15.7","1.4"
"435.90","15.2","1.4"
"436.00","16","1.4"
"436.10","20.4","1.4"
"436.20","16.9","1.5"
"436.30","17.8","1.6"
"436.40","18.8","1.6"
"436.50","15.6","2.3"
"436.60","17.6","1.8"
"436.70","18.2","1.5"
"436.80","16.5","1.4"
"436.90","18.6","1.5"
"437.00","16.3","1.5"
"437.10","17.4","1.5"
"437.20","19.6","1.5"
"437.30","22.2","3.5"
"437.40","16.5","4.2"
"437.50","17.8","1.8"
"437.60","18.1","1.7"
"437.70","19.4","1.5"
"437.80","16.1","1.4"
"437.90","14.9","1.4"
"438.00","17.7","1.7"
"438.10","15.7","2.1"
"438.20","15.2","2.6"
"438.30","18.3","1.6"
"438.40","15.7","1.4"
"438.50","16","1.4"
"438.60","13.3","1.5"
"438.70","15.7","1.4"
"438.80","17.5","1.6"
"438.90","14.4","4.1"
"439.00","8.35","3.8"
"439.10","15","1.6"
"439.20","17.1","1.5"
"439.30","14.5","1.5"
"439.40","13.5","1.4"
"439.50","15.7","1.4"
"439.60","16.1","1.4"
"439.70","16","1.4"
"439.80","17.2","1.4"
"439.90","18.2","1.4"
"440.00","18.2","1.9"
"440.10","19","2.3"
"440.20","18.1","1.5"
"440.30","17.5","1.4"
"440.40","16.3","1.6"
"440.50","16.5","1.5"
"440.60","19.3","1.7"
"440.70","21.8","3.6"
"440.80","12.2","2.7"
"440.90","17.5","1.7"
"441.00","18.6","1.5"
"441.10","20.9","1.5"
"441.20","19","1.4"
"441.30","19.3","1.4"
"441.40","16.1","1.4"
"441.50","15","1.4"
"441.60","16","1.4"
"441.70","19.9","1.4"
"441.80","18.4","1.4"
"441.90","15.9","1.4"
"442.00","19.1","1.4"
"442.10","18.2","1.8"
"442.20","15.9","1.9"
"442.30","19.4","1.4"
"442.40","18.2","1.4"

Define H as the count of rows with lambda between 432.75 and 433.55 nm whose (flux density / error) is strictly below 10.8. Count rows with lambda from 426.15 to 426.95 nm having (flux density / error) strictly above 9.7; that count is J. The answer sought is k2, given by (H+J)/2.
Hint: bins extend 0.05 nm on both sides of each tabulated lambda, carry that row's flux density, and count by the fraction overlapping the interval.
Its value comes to 6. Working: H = 6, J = 6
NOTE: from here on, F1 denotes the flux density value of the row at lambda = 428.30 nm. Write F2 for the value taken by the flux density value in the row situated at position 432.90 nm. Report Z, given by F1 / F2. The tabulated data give 0.77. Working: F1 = 16.6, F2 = 21.6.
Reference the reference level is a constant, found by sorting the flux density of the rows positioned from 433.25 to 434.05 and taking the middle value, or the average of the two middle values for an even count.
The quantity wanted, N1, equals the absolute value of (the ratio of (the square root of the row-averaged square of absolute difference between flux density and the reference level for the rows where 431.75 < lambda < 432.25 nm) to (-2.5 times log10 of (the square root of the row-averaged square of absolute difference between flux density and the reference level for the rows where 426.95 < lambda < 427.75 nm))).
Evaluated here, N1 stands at 3.5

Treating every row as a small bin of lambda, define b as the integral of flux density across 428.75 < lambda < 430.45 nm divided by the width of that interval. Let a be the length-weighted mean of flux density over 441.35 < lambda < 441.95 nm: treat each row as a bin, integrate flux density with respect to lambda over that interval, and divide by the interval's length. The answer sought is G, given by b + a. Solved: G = 31.2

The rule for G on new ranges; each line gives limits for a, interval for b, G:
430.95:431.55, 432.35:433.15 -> 33.7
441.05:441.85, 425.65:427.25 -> 35.2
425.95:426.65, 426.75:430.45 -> 33.4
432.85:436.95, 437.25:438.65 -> 33.4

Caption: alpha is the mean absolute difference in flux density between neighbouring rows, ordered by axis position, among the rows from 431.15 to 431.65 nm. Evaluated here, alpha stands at 1.8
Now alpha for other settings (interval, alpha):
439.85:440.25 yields 0.6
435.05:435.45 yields 1.3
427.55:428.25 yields 1.8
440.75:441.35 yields 2.2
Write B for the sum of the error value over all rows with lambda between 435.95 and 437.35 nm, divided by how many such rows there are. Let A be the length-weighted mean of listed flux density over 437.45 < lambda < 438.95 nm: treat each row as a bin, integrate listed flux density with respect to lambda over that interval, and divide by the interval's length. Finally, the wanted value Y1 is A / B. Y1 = 9.56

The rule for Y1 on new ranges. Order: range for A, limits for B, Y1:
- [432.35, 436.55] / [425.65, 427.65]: 8.58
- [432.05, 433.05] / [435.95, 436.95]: 11.05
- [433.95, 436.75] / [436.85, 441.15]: 8.69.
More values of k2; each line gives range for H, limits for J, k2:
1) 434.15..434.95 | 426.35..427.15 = 7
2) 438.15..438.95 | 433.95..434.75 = 2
